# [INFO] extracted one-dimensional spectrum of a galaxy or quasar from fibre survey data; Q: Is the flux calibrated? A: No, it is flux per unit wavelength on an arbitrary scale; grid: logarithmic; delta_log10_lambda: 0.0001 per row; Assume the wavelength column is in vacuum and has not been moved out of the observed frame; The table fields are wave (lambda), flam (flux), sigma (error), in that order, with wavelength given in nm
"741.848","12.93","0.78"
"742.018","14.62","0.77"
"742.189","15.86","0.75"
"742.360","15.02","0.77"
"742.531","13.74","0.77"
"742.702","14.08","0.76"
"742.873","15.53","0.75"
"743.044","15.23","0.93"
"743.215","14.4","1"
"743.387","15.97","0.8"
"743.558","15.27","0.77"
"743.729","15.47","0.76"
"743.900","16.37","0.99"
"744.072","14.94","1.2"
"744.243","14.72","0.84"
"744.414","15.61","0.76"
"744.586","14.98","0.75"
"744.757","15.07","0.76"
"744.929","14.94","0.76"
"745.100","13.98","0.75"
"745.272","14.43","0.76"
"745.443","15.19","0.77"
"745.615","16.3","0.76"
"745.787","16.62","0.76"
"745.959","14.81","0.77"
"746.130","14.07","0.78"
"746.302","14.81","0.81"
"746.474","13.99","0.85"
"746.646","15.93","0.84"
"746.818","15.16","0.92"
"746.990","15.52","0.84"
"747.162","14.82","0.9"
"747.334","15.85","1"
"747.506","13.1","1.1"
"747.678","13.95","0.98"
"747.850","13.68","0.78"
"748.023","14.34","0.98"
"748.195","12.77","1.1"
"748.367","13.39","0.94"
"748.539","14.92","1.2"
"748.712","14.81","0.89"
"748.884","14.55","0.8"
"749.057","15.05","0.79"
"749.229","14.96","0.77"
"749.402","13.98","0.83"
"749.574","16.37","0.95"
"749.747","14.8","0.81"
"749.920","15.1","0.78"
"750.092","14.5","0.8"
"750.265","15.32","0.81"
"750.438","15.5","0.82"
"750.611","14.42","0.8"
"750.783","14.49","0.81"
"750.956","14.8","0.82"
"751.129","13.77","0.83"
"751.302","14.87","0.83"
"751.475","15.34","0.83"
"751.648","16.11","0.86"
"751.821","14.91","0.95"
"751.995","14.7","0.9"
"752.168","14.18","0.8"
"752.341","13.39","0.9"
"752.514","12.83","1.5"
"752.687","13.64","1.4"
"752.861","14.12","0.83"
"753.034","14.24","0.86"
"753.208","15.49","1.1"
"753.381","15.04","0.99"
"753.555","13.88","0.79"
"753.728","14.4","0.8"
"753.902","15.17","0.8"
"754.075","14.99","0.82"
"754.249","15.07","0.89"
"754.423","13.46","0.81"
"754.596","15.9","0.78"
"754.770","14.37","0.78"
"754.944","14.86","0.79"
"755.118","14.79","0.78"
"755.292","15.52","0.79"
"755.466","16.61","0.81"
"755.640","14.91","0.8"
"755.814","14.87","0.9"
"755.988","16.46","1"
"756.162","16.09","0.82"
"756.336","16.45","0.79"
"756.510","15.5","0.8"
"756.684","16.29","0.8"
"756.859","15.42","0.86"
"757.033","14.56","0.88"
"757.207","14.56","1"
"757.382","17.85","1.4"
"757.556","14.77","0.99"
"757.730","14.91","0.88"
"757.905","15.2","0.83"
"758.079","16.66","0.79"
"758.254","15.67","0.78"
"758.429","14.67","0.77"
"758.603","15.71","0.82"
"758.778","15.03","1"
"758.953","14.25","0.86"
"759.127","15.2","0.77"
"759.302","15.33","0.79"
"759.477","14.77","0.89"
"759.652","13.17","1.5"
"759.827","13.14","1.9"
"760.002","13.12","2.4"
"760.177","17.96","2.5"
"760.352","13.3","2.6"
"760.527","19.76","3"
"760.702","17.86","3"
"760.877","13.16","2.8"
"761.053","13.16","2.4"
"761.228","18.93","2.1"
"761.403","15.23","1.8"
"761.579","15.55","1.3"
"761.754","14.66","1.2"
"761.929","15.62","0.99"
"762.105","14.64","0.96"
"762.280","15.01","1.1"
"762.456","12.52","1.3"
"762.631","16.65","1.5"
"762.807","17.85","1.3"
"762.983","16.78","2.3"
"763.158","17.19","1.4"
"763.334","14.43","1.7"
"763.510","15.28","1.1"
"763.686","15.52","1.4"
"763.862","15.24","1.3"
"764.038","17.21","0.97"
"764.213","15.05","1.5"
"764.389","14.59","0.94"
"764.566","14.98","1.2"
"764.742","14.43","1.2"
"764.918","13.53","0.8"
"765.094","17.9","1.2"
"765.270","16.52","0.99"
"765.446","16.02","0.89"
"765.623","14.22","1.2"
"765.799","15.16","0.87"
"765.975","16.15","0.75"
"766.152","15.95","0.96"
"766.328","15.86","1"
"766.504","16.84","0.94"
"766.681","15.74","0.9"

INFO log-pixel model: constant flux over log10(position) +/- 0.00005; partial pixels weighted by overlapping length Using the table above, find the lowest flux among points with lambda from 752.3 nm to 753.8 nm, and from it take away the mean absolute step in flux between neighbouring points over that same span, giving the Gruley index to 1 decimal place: 12.2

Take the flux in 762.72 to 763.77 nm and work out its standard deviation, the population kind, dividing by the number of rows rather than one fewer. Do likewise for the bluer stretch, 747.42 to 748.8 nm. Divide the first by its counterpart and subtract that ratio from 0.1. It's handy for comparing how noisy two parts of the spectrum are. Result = -1.52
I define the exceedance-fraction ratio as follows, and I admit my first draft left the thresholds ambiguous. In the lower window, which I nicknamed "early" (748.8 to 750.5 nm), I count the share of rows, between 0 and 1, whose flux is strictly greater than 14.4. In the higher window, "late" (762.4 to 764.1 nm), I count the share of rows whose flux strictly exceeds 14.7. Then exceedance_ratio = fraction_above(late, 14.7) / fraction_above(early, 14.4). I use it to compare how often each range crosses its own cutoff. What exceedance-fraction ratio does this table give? 0.89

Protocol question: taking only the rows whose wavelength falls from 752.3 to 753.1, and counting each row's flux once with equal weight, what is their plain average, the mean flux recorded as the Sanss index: 13.6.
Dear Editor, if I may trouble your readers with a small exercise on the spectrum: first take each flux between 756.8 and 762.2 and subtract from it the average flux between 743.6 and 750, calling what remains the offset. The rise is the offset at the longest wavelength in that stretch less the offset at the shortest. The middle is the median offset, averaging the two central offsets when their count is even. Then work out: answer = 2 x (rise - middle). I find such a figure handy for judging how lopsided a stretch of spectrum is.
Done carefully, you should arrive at -1.9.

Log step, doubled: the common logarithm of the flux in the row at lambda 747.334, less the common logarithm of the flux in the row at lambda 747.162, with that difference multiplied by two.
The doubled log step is 0.058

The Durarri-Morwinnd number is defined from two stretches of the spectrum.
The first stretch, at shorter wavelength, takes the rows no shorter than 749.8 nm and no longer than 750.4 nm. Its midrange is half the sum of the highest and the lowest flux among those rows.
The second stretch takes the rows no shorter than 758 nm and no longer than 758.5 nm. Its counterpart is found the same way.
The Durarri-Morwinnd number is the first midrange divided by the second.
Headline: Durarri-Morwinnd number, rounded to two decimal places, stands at 0.95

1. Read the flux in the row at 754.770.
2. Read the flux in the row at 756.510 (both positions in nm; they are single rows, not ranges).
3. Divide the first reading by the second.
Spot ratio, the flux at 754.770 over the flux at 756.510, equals 0.93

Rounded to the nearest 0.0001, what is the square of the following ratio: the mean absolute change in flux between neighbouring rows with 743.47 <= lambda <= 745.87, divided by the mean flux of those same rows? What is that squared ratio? 0.0017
